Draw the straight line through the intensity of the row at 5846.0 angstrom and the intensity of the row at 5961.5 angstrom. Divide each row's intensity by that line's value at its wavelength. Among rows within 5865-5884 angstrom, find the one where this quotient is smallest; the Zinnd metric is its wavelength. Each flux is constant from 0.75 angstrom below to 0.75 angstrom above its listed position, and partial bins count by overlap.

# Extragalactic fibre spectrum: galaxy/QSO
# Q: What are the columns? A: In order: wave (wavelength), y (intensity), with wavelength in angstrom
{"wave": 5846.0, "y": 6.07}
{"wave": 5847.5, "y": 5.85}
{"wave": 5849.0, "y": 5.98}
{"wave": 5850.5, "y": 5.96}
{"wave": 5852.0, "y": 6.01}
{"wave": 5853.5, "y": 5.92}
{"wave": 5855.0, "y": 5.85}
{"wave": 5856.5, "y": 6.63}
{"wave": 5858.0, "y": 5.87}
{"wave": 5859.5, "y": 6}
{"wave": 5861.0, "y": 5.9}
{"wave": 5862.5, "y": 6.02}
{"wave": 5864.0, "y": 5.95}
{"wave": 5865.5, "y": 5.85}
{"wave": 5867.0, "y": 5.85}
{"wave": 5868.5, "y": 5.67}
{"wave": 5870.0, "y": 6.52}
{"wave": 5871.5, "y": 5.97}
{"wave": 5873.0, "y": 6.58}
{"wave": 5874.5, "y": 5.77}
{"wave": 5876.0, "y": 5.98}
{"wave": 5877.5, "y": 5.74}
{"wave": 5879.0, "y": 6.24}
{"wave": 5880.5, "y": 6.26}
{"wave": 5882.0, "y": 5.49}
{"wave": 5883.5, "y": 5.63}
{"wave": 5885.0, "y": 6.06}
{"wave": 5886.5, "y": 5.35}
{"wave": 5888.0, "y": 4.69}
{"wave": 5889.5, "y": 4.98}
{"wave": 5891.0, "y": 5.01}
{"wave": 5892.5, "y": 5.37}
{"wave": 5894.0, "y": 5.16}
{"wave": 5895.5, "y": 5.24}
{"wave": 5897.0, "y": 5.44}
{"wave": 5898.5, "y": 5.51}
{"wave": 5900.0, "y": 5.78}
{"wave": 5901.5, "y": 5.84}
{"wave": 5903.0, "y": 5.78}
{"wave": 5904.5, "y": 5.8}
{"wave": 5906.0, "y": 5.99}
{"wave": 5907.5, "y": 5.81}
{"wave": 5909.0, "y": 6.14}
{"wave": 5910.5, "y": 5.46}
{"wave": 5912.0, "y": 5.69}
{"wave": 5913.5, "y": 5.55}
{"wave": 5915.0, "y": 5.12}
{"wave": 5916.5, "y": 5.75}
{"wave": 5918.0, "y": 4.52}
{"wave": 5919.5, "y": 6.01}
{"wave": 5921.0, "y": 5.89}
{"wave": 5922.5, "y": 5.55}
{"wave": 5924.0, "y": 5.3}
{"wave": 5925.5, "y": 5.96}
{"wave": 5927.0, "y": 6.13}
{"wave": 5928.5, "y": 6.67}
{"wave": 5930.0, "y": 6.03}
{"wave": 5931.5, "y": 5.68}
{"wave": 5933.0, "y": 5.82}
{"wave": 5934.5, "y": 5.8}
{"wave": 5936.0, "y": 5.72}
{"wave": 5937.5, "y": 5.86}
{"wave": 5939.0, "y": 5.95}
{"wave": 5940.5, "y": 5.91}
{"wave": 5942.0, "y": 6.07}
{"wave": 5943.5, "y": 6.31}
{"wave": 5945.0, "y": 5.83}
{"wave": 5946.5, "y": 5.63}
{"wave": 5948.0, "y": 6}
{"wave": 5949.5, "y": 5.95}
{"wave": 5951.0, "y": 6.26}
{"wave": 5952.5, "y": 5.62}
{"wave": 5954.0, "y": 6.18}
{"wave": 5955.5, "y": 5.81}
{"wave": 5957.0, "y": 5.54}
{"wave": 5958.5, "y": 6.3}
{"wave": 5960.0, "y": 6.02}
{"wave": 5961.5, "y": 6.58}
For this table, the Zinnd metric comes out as 5882.0 angstrom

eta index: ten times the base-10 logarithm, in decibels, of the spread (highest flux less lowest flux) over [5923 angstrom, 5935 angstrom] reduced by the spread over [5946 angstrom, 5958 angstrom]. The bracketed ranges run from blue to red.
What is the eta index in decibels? -2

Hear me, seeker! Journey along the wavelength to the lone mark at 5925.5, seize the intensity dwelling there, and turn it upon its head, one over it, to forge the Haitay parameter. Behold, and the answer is 0.168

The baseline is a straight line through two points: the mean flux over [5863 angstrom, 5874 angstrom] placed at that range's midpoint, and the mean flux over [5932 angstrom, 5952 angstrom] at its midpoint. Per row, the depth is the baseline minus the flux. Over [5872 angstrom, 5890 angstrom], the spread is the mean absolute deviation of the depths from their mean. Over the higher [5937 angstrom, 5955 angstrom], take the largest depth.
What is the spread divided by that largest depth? 1.4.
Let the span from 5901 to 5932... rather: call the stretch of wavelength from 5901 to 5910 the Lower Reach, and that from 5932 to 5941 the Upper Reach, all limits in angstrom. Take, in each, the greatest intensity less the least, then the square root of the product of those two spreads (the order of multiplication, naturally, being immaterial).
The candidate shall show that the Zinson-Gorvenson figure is 0.3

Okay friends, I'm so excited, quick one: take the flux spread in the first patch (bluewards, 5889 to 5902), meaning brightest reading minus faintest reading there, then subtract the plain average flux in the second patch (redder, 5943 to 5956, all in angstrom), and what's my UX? -5.09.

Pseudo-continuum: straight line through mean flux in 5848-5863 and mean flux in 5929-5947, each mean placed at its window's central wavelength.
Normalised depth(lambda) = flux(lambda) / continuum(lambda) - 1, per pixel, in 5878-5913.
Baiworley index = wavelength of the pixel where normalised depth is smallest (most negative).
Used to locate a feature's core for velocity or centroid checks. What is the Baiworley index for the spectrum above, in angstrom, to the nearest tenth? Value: 5888.0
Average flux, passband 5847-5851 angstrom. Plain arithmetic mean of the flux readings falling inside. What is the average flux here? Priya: 5.93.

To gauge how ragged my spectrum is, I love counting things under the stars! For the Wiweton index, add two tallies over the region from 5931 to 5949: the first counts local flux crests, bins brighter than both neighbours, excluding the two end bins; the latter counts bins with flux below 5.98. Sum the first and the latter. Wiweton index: 12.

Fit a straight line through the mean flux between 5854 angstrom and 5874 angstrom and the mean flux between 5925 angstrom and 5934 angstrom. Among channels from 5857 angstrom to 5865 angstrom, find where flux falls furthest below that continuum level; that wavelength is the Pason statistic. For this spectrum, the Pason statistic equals 5858.0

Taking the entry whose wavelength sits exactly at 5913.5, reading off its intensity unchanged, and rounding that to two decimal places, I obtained 5.55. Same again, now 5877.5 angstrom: 5.74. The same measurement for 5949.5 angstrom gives 5.95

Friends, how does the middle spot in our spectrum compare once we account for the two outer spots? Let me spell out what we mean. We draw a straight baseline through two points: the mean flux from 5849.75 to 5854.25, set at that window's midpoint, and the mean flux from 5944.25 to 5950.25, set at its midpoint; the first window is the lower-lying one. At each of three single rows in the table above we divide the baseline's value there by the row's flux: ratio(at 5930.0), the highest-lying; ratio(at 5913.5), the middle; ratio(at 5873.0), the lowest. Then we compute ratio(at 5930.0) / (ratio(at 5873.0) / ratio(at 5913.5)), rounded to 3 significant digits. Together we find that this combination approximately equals 1.15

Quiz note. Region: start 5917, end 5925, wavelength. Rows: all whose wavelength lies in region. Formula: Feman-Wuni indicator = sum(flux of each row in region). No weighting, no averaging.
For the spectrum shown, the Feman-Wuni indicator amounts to 27.3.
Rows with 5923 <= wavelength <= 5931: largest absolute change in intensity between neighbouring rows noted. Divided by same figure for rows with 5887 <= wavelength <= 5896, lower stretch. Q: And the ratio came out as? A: 1.8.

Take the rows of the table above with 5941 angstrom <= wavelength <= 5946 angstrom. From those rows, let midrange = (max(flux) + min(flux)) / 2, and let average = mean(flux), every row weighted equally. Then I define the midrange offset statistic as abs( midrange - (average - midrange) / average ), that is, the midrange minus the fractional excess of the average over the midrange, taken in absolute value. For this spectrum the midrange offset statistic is 6.07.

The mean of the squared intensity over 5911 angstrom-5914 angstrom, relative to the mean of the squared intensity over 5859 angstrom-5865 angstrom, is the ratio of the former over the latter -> 0.887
